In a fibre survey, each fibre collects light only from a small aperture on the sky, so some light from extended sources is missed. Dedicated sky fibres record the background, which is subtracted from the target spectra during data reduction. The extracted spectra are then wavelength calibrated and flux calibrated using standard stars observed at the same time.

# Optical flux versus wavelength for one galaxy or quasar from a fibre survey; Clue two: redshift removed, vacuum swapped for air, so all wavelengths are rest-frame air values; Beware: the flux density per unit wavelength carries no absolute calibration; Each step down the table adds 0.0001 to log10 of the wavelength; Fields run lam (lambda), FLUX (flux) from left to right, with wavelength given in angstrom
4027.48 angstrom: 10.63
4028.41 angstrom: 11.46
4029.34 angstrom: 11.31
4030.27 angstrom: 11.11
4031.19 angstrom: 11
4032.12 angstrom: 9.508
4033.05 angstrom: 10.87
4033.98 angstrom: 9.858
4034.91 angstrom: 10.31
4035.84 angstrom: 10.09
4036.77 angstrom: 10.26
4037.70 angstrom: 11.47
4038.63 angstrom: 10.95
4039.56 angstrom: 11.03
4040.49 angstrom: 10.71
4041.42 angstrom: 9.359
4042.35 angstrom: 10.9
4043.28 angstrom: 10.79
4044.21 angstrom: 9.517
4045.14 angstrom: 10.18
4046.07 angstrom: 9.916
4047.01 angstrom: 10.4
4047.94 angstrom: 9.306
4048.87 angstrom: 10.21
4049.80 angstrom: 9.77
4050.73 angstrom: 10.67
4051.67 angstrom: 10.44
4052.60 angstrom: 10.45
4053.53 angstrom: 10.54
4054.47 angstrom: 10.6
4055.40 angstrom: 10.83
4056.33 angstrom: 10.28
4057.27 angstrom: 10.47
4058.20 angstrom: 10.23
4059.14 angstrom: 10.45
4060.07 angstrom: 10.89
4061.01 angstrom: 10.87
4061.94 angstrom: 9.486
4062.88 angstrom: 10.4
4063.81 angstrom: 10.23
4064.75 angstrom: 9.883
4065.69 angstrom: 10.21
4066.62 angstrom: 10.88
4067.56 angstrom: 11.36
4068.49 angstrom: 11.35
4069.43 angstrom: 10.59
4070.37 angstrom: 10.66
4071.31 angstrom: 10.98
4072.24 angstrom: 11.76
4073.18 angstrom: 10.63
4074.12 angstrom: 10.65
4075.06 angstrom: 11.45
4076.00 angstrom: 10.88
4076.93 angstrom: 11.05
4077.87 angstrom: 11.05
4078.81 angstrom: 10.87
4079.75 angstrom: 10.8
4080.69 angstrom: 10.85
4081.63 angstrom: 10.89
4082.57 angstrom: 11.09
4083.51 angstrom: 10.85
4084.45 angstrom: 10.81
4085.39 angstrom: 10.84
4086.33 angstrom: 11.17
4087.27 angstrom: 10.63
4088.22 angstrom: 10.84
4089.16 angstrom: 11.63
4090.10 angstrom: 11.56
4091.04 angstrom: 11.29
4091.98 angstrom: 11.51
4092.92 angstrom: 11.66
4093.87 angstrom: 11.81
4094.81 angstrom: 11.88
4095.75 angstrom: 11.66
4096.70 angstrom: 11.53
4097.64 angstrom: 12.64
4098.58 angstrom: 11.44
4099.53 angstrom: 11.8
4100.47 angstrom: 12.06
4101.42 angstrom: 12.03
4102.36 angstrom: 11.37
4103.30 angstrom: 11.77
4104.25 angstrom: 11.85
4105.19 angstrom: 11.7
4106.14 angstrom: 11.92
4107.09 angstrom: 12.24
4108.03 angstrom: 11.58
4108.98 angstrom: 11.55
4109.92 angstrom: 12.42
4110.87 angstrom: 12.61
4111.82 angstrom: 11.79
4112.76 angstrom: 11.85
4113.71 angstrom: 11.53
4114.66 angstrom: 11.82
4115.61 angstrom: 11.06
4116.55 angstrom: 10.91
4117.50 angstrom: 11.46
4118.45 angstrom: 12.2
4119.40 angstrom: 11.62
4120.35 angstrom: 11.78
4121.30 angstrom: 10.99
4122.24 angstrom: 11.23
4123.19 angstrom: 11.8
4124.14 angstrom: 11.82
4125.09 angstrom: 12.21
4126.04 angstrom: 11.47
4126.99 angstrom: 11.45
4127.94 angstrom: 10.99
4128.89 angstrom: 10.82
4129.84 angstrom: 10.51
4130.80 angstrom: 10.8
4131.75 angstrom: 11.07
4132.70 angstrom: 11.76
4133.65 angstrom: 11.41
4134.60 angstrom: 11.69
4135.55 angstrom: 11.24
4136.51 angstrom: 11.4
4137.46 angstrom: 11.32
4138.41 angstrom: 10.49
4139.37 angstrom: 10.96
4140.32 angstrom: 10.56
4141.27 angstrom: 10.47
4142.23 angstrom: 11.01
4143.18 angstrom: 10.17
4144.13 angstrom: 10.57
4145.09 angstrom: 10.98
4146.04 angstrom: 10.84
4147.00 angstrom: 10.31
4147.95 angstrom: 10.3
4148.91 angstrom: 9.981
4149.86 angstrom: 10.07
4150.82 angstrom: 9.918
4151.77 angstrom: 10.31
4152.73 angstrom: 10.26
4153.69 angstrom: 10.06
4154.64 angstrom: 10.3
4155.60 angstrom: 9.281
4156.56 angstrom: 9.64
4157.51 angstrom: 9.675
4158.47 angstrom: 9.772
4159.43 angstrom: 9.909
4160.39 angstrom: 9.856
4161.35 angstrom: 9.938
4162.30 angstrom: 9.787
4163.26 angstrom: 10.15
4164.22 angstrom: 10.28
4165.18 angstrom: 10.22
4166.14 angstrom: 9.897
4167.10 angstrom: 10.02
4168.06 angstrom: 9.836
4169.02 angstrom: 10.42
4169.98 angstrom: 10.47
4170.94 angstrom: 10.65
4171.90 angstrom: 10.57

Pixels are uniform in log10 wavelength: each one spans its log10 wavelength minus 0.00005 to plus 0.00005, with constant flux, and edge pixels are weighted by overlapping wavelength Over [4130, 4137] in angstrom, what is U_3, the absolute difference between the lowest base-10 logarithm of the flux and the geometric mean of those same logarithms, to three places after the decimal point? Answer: 0.021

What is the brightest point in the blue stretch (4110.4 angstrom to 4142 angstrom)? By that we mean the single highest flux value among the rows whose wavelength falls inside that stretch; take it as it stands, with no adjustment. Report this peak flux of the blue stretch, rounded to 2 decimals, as 12.61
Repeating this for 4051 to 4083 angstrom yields 11.76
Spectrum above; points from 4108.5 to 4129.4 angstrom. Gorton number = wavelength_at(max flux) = 4110.87 angstrom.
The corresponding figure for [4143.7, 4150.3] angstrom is 4145.09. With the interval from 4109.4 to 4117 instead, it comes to 4110.87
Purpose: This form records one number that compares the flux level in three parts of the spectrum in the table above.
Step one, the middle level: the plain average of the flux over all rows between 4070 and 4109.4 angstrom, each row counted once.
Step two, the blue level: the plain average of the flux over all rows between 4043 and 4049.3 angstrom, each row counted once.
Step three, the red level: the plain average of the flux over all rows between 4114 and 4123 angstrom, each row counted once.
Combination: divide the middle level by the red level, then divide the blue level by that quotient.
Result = 10.1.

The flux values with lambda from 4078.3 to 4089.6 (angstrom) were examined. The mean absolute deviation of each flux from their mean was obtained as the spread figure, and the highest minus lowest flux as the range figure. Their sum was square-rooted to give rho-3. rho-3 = 1.09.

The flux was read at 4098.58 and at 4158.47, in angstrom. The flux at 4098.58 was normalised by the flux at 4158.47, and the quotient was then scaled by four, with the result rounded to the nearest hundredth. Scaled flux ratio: 4.68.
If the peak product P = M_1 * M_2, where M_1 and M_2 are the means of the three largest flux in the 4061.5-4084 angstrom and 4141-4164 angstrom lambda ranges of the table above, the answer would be 126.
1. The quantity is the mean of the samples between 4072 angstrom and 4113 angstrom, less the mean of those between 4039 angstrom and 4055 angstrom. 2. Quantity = 1.2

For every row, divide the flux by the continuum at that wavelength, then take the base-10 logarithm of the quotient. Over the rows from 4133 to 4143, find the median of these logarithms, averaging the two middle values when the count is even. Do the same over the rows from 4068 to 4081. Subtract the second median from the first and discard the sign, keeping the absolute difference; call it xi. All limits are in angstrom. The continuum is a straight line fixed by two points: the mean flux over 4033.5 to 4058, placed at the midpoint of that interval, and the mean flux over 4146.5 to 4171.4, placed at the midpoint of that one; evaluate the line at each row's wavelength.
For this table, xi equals 0.017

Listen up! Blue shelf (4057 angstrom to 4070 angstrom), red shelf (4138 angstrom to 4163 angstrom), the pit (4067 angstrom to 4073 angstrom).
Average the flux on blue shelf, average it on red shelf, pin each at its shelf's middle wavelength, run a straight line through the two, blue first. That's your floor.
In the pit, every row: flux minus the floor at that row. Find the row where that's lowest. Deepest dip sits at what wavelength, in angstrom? 4069.43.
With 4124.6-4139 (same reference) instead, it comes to 4129.84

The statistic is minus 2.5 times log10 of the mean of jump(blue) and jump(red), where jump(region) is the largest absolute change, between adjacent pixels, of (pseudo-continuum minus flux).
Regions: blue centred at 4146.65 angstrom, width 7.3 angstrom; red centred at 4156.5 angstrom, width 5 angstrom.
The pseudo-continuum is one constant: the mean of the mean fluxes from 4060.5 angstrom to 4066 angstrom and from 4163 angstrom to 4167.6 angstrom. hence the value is 0.28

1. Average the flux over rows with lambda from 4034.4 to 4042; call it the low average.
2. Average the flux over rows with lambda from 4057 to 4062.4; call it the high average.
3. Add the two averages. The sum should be 20.9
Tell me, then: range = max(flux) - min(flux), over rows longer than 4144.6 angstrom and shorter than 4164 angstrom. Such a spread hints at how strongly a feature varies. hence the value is 1.7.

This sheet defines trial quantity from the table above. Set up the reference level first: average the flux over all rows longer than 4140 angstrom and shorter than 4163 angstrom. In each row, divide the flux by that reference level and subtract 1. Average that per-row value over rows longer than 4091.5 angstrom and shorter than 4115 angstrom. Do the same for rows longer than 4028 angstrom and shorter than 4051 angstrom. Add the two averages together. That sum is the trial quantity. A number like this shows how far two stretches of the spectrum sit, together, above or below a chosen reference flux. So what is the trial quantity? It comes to 0.19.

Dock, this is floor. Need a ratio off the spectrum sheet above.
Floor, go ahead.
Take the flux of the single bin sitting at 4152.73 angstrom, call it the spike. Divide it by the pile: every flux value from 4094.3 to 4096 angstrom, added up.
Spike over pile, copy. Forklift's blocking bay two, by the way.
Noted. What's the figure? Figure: 0.44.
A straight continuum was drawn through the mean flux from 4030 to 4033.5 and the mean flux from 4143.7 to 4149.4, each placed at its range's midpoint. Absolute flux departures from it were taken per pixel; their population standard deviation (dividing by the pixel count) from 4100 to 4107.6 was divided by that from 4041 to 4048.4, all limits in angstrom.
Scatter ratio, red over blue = 0.6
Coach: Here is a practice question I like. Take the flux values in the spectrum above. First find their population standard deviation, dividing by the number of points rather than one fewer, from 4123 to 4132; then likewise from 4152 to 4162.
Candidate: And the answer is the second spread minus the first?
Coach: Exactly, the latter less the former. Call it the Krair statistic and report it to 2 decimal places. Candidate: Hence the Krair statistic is -0.23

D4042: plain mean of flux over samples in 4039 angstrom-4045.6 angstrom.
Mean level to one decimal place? 10.4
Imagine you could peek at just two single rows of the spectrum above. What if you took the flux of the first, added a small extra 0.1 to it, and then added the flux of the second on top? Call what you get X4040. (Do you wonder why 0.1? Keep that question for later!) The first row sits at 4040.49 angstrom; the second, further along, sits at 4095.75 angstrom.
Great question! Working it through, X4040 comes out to 22.5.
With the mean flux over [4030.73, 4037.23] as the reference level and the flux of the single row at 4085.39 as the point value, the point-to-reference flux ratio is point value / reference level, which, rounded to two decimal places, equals 1.06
